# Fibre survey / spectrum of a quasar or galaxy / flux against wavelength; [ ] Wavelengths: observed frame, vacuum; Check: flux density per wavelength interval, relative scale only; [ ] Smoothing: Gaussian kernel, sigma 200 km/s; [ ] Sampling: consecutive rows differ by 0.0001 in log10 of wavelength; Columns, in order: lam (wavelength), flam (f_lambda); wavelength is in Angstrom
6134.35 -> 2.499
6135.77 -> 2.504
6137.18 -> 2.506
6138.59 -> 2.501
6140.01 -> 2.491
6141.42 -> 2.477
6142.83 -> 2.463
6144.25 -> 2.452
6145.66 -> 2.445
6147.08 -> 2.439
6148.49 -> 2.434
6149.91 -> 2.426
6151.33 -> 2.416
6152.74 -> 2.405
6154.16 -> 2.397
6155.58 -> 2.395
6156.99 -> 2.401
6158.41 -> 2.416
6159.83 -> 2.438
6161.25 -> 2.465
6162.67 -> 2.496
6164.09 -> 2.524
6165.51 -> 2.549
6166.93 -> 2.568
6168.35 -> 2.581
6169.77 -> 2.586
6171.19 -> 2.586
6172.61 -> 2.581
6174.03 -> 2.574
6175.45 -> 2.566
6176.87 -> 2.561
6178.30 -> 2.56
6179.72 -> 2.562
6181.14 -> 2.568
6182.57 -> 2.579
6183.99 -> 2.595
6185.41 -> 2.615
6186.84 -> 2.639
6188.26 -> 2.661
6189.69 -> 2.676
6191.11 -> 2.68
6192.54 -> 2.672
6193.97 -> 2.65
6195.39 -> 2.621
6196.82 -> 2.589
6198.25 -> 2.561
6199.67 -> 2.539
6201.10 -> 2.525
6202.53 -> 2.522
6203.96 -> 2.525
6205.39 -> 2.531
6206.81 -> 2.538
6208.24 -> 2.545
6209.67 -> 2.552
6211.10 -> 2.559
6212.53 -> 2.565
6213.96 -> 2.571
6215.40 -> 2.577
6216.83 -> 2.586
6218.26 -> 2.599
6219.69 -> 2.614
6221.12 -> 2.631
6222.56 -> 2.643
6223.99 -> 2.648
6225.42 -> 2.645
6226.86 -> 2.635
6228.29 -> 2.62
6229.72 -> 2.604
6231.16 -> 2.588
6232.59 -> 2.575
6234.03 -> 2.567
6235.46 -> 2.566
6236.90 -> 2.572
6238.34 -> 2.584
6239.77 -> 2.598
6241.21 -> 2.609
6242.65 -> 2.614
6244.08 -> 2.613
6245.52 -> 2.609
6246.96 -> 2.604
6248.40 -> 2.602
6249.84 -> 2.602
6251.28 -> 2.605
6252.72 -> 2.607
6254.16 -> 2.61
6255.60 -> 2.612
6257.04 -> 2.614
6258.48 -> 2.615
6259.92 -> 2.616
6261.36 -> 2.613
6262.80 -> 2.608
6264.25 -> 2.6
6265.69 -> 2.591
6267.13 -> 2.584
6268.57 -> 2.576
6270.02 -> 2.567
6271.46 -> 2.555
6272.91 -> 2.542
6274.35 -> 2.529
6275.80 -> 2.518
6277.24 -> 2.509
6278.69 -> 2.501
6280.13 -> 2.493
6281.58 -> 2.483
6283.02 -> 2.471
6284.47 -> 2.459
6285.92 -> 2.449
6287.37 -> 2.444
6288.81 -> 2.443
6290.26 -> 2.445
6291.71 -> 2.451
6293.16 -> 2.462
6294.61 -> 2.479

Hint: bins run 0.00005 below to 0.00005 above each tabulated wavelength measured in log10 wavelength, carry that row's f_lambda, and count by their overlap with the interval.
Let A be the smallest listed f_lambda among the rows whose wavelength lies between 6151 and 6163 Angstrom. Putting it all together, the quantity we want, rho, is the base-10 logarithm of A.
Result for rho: 0.379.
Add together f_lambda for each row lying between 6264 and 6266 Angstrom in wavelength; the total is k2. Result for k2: 5.19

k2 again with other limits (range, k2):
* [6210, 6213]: 5.12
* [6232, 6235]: 5.14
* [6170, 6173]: 5.17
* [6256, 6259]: 5.23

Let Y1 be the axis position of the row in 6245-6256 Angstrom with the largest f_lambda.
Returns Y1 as 6255.60 Angstrom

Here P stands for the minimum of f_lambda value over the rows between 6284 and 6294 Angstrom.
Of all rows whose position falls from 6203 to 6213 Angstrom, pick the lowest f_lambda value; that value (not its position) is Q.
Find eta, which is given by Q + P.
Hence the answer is 4.97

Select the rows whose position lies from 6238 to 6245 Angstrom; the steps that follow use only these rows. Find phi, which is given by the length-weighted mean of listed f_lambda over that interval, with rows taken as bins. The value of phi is 2.607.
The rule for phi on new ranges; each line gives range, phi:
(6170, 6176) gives 2.580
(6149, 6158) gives 2.407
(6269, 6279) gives 2.532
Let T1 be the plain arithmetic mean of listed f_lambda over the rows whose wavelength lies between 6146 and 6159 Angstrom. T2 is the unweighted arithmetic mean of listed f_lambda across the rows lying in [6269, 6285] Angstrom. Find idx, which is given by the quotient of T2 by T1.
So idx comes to 1.04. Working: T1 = 2.41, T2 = 2.51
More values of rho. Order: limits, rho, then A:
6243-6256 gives 0.415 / 2.602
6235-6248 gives 0.409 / 2.566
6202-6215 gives 0.402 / 2.522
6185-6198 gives 0.413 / 2.589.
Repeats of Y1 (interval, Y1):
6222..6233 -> 6223.99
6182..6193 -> 6191.11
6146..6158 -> 6147.08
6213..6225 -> 6223.99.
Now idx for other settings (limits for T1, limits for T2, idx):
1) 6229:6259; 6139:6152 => 0.94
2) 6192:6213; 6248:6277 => 1.01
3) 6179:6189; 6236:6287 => 0.99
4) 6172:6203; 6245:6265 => 1.01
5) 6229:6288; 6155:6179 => 0.98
